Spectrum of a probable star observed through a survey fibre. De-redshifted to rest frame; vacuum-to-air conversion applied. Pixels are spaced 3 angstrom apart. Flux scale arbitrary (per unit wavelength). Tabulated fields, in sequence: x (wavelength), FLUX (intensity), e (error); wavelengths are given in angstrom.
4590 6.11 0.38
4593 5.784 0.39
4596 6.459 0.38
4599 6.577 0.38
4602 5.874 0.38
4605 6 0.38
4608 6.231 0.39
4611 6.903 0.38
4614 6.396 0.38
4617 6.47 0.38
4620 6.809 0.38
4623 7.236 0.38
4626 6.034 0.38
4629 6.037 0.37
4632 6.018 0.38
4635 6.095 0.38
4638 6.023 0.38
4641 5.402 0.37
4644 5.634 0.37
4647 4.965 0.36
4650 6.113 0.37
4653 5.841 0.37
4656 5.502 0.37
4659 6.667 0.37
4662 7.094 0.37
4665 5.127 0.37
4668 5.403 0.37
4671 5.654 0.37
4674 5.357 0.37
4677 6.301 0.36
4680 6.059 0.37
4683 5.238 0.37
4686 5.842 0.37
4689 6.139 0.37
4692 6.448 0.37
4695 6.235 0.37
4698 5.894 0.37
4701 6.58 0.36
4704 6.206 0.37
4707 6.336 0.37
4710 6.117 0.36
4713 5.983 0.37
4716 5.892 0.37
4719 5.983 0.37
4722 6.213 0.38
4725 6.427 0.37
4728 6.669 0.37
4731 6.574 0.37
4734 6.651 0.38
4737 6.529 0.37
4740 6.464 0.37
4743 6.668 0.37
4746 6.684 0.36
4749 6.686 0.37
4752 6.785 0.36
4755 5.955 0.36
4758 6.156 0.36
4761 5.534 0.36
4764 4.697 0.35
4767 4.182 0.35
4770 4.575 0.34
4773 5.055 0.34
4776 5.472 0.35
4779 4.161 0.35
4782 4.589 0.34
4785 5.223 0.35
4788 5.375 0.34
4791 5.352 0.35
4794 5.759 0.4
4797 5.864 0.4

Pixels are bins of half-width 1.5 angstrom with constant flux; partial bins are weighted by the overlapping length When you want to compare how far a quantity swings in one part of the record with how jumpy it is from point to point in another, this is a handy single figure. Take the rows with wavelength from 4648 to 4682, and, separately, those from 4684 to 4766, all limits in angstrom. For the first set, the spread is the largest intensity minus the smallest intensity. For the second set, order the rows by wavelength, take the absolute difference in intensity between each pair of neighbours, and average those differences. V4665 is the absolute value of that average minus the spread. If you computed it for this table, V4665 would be 1.71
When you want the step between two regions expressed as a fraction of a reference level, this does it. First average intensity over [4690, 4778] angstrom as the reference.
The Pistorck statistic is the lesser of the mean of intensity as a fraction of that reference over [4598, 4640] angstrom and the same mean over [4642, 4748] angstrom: 1.01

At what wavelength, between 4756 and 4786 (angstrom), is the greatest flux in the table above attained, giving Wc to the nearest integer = 4758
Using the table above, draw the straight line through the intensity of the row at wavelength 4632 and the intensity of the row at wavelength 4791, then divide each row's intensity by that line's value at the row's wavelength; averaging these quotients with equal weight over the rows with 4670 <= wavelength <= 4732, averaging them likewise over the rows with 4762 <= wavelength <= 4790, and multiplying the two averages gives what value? 0.95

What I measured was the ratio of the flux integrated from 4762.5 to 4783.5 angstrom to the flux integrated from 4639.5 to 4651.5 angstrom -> 1.48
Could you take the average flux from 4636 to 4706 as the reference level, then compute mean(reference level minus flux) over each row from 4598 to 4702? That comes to -0.2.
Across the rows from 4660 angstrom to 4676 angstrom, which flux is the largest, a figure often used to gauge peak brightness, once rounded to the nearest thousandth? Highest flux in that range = 7.094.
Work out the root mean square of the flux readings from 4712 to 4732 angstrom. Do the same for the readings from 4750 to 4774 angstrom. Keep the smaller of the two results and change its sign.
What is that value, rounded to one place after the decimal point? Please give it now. -5.4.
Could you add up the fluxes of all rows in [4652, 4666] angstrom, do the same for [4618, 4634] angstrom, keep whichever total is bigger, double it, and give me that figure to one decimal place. 64.3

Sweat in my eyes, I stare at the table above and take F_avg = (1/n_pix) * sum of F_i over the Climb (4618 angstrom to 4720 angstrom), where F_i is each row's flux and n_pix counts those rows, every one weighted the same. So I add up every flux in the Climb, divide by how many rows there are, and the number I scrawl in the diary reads 6.0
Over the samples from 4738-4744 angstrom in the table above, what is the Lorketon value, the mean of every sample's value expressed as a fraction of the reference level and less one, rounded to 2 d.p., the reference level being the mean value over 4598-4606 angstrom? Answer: 0.07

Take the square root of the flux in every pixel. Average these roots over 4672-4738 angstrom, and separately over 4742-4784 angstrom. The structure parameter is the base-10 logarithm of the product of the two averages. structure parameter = 0.76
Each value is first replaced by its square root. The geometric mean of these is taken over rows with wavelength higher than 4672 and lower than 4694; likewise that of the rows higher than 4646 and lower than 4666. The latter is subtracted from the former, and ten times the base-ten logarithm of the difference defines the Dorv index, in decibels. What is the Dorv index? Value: -21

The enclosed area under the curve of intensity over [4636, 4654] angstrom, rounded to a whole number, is 102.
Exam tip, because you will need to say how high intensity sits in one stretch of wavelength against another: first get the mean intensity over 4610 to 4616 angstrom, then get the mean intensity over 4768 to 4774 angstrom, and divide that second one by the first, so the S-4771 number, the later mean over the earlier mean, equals 0.72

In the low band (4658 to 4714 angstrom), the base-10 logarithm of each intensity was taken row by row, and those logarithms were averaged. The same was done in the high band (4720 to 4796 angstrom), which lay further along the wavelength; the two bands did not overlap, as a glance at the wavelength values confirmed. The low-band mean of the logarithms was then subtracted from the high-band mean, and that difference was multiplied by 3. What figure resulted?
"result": -0.07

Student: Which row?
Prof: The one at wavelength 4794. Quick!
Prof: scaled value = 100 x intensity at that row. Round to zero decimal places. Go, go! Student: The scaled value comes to 576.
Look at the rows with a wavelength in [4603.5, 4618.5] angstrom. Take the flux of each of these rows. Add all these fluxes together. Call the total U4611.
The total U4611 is 32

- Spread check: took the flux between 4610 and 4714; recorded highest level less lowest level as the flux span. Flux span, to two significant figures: 2.3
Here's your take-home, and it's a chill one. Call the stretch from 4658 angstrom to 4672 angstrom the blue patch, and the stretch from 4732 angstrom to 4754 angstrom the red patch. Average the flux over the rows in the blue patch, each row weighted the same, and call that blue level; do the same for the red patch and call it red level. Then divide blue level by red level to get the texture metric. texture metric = 0.90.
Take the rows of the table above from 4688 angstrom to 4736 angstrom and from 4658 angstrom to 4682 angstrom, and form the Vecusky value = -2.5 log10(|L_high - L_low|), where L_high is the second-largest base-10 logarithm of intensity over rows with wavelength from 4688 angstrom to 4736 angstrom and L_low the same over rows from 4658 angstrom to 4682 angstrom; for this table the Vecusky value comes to 7.5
